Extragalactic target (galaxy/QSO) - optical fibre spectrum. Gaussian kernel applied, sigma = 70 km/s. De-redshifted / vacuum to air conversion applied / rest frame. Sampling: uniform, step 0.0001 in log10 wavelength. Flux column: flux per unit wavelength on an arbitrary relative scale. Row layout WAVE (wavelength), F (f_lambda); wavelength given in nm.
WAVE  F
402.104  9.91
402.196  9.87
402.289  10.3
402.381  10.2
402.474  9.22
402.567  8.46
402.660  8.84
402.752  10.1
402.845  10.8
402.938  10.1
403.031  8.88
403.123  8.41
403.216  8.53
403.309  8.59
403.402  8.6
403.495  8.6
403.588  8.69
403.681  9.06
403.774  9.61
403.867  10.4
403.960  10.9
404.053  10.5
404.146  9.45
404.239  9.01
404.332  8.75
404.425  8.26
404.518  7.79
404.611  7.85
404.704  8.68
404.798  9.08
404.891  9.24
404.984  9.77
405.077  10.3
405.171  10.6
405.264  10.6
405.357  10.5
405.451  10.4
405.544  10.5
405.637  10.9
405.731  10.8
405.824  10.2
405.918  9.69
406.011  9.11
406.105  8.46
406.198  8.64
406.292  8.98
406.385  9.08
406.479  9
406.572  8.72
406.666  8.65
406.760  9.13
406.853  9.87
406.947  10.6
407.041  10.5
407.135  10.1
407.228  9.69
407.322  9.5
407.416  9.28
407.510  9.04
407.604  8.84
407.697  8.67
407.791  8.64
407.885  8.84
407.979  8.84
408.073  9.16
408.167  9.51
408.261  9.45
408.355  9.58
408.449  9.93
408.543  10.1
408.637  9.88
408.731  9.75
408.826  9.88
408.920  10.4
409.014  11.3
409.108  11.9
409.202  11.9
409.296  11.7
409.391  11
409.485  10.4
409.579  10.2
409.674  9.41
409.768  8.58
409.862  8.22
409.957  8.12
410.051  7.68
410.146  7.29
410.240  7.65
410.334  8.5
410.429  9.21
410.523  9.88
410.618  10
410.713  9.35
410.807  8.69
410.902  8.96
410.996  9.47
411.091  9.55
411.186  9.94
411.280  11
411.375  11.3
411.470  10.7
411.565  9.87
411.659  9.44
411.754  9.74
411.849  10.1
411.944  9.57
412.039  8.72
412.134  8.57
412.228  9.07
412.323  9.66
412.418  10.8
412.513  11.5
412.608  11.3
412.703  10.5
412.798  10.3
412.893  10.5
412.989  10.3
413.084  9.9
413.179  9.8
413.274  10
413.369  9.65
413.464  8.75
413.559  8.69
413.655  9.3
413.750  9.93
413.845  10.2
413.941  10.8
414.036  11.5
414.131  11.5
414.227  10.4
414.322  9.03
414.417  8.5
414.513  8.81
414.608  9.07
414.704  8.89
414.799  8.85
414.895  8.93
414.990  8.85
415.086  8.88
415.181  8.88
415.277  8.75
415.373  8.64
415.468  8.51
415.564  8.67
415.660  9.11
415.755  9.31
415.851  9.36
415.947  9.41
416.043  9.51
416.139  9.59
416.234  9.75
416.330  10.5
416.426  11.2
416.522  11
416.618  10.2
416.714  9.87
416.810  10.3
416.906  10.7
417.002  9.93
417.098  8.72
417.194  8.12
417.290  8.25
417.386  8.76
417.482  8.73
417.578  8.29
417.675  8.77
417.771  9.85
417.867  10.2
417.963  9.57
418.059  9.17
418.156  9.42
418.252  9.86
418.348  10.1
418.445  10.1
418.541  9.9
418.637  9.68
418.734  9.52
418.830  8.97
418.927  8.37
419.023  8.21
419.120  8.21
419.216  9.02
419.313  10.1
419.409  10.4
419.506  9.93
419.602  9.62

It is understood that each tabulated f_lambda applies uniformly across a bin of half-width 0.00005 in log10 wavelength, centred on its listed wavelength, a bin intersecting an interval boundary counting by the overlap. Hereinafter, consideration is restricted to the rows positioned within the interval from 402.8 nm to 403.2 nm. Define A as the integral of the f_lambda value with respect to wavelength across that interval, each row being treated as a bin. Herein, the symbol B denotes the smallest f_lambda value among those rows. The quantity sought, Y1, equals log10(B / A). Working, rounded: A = 3.8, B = 8.41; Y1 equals 0.35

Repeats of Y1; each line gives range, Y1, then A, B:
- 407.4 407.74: 0.45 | 3.0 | 8.67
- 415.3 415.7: 0.39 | 3.5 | 8.51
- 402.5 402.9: 0.35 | 3.8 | 8.46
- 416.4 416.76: 0.42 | 3.8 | 9.87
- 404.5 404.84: 0.44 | 2.8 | 7.79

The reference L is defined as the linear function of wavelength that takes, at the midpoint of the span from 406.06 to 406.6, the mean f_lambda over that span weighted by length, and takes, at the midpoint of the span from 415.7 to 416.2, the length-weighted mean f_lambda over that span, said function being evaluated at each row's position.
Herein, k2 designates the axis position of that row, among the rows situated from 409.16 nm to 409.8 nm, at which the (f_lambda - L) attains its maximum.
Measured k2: 409.202 nm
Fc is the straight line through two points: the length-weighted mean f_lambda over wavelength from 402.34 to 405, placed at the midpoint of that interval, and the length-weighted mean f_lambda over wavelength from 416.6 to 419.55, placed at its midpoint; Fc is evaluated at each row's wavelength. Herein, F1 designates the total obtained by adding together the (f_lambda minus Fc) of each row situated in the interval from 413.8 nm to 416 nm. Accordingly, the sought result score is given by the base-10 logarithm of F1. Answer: -1.2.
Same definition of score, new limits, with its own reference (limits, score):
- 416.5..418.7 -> 0.6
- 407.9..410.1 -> 1.1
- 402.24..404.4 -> 0.7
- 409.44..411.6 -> -0.2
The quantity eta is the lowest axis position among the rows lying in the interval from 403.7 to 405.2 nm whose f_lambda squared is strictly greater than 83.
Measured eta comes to 403.774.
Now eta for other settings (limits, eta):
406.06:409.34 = 406.760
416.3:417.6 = 416.330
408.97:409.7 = 409.014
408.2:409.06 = 408.261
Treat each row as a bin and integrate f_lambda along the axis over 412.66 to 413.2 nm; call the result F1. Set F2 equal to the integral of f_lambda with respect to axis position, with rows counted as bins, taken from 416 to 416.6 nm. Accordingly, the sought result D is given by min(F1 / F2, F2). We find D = 0.90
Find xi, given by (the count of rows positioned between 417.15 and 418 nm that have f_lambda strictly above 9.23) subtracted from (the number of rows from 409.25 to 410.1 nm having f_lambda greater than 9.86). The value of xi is 1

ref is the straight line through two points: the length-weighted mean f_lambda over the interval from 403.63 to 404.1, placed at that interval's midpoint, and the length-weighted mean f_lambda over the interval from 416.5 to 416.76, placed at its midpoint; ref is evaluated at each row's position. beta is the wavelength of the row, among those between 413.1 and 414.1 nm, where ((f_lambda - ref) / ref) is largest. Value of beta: 414.036 nm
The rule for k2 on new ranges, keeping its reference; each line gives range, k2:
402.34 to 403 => 402.845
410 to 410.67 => 410.618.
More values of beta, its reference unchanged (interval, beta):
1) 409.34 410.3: 409.391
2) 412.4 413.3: 412.513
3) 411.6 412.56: 412.513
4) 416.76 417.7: 416.906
